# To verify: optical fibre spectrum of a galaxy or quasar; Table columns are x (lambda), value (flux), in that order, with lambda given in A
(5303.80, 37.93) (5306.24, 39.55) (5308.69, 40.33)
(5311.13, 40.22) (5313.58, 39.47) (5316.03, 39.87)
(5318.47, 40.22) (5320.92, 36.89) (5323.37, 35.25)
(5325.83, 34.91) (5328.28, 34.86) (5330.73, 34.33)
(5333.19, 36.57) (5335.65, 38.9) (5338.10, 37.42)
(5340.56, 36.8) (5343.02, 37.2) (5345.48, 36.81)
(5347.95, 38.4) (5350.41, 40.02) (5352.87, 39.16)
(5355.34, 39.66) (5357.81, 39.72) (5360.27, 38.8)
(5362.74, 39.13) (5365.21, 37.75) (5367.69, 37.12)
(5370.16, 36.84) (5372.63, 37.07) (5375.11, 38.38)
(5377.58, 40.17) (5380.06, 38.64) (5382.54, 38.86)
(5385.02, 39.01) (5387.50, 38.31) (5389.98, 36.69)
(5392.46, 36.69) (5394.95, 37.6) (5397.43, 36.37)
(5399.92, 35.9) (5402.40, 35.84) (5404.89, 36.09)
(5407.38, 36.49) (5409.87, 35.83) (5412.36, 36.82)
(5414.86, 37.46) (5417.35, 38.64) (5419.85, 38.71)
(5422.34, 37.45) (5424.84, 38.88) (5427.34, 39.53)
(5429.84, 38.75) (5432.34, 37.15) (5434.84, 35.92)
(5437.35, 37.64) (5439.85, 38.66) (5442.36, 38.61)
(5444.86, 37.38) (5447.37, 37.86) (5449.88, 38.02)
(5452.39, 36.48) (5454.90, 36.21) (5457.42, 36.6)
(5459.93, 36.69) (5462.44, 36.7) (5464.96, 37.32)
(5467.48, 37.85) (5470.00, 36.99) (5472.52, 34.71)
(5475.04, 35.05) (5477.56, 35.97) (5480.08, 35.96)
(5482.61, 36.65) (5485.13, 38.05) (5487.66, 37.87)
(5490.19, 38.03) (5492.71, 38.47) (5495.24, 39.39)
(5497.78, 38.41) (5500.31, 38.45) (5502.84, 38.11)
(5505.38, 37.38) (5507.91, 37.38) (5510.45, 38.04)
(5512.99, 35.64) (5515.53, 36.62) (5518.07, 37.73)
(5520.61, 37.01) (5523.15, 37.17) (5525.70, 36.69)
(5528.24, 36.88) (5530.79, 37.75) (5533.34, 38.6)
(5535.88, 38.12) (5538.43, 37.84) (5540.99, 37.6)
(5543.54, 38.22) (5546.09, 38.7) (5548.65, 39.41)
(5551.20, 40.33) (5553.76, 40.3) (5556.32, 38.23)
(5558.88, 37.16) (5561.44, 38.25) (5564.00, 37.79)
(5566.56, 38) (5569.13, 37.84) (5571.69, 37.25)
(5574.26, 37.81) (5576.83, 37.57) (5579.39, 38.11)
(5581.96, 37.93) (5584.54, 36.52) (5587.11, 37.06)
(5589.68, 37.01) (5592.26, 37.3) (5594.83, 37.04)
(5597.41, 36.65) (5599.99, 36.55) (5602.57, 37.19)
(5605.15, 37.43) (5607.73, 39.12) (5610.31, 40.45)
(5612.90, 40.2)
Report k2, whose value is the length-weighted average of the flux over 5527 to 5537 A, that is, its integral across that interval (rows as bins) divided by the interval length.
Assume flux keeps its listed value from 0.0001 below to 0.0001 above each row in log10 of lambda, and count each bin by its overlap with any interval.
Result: 37.8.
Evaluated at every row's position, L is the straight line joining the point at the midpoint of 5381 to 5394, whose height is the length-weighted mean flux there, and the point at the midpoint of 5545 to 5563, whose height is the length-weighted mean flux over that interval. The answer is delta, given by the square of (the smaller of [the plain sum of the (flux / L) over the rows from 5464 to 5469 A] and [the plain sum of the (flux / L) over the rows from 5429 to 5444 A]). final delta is 3.8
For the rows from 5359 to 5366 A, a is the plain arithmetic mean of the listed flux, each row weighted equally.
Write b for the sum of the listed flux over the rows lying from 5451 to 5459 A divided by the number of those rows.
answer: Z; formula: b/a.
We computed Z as 0.94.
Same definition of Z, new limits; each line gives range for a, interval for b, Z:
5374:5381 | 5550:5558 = 1.01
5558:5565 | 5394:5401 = 0.97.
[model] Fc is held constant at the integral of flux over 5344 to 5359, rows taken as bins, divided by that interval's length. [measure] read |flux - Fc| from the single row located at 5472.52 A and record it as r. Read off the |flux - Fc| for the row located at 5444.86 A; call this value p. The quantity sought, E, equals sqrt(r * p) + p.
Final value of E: 4.1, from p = 1.5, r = 4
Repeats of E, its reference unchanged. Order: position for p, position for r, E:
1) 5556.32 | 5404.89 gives 2.1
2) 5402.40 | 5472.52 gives 6.7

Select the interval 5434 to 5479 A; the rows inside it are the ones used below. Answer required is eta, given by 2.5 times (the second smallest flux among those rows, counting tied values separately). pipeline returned 87.6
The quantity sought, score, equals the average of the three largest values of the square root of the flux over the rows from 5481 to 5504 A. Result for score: 6.23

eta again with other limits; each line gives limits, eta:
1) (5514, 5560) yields 91.7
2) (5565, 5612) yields 91.4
